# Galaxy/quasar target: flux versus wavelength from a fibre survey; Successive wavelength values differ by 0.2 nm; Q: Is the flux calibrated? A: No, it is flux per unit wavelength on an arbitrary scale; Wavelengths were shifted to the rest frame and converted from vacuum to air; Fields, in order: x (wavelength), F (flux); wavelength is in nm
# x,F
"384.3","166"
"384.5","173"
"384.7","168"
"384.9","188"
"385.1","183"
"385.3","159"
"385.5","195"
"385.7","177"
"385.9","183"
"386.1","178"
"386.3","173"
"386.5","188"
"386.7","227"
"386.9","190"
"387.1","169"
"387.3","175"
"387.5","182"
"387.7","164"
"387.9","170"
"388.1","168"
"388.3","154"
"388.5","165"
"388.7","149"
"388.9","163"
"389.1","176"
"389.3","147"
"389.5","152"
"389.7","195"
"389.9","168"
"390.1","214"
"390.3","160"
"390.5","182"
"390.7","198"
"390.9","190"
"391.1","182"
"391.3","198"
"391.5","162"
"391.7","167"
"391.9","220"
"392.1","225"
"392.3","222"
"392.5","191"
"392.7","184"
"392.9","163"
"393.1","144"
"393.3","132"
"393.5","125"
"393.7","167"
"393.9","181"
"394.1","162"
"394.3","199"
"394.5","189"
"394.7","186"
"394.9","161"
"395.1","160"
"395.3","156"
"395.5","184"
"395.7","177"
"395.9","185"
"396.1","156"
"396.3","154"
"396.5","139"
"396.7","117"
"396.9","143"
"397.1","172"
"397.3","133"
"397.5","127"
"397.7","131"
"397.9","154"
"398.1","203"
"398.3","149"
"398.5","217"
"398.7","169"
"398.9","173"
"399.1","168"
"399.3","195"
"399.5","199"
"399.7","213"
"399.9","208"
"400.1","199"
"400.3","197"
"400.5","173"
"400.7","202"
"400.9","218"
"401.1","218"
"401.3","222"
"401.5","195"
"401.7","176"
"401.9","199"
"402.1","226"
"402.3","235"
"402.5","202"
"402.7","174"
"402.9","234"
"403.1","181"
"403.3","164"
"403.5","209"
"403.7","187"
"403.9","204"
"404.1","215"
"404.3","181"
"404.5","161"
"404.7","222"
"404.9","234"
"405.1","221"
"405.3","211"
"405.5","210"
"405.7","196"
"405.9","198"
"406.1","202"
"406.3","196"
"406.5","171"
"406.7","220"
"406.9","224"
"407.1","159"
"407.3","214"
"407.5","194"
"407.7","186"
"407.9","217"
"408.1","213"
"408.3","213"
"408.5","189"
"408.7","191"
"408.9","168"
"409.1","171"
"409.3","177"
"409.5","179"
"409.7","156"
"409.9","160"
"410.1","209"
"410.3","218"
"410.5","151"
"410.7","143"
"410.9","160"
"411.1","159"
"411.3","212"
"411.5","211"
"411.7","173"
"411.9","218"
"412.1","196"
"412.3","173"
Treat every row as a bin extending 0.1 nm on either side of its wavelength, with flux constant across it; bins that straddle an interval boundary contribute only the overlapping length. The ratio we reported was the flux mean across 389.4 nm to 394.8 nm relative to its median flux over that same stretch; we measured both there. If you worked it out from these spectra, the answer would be 0.99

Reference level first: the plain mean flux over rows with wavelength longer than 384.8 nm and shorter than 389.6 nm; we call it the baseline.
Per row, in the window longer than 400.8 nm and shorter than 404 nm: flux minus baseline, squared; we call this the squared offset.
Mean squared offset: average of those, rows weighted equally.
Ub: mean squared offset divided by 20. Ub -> 64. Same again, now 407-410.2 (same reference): 30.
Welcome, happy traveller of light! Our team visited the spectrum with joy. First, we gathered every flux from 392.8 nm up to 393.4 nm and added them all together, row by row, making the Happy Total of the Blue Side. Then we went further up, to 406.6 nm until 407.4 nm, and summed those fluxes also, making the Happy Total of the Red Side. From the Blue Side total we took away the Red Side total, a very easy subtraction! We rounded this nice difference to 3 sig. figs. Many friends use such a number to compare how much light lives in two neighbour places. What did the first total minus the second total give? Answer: -378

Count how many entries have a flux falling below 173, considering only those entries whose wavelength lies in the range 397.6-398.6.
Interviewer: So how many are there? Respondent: 3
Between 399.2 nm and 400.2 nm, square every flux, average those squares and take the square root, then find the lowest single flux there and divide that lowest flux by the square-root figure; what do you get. 0.96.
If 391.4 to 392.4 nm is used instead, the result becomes 0.81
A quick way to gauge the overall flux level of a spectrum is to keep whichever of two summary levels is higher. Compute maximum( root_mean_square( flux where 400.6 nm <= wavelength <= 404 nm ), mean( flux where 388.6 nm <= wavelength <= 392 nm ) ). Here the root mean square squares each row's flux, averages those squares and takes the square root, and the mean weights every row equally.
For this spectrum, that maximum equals 203.8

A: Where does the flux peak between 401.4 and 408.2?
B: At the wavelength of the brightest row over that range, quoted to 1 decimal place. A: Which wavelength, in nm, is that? 402.3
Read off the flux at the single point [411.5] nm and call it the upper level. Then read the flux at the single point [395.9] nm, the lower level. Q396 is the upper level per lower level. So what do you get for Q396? 1.14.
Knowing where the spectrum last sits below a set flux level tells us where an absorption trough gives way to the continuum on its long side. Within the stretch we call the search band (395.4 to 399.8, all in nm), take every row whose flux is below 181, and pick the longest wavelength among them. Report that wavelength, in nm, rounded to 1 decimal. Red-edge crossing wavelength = 399.1 nm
